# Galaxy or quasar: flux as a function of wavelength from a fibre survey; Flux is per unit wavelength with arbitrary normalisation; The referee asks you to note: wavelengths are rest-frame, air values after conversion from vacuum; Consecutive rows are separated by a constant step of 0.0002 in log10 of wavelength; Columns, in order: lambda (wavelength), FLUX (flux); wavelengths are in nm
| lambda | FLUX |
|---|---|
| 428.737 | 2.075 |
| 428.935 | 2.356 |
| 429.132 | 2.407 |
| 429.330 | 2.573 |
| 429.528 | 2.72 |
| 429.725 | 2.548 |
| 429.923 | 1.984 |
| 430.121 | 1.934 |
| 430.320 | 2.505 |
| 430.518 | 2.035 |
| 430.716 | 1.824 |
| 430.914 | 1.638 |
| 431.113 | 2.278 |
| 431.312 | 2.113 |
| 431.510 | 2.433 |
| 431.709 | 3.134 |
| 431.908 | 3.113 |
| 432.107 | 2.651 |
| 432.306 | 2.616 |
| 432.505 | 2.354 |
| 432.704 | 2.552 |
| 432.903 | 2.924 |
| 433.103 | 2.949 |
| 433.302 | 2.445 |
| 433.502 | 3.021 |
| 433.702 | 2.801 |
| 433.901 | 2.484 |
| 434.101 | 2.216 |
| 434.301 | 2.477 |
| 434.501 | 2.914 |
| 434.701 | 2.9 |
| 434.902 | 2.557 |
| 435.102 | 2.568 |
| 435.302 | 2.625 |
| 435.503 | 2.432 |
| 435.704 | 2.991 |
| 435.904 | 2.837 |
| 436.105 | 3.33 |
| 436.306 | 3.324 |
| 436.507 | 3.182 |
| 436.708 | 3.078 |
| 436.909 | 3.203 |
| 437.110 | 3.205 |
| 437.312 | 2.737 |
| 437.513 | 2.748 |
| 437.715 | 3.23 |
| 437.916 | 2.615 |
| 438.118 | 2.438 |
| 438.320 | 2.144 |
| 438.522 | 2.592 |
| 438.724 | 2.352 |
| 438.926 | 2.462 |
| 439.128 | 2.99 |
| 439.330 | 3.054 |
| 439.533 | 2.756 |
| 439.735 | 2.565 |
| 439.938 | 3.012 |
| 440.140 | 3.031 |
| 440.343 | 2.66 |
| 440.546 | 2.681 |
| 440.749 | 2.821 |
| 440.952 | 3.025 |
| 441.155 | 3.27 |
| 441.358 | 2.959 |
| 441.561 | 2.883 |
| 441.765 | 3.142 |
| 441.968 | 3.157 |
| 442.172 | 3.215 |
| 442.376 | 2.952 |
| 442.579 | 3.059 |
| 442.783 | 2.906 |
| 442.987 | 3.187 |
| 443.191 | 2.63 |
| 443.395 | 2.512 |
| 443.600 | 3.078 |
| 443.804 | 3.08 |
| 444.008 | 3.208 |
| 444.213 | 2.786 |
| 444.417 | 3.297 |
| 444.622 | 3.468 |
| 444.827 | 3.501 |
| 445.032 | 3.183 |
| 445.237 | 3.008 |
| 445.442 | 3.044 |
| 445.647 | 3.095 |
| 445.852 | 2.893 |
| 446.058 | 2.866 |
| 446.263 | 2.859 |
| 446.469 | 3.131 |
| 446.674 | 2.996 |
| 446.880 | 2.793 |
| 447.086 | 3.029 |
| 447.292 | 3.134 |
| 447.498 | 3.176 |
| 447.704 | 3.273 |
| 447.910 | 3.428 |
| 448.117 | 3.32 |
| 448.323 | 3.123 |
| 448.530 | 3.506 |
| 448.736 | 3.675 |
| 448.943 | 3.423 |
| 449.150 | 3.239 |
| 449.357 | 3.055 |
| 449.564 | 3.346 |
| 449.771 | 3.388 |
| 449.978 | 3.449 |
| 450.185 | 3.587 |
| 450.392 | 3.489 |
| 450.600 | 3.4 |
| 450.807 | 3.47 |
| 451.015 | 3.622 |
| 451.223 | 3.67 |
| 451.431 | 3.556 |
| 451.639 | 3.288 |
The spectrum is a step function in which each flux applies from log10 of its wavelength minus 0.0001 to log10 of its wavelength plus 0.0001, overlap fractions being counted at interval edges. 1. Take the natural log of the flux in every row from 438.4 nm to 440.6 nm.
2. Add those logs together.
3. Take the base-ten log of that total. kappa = 1.04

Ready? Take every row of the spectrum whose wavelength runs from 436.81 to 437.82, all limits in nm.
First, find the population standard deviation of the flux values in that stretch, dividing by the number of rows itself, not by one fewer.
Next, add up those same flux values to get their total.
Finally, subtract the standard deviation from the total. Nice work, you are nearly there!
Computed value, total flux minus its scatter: 14.9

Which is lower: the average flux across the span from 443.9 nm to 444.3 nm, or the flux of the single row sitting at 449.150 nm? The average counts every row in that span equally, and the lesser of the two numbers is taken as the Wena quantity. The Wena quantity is 3.0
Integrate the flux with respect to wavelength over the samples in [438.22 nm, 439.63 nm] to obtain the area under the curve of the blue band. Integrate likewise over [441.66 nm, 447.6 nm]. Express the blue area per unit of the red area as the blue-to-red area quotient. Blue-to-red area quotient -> 0.2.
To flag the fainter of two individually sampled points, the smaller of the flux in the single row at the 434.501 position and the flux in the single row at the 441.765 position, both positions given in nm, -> 2.91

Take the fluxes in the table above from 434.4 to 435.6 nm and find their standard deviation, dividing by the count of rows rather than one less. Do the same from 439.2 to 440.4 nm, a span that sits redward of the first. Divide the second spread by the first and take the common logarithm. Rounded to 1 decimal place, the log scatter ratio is 0.0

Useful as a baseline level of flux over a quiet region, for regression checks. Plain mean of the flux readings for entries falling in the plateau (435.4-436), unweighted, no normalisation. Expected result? 2.75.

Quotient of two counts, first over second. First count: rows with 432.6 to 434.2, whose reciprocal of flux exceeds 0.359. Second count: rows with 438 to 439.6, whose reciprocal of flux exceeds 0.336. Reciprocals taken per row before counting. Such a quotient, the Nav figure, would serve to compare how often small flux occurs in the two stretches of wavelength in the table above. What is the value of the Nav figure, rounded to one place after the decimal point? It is 0.7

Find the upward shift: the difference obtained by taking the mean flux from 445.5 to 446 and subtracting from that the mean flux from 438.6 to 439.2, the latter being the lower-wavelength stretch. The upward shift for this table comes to 0.4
